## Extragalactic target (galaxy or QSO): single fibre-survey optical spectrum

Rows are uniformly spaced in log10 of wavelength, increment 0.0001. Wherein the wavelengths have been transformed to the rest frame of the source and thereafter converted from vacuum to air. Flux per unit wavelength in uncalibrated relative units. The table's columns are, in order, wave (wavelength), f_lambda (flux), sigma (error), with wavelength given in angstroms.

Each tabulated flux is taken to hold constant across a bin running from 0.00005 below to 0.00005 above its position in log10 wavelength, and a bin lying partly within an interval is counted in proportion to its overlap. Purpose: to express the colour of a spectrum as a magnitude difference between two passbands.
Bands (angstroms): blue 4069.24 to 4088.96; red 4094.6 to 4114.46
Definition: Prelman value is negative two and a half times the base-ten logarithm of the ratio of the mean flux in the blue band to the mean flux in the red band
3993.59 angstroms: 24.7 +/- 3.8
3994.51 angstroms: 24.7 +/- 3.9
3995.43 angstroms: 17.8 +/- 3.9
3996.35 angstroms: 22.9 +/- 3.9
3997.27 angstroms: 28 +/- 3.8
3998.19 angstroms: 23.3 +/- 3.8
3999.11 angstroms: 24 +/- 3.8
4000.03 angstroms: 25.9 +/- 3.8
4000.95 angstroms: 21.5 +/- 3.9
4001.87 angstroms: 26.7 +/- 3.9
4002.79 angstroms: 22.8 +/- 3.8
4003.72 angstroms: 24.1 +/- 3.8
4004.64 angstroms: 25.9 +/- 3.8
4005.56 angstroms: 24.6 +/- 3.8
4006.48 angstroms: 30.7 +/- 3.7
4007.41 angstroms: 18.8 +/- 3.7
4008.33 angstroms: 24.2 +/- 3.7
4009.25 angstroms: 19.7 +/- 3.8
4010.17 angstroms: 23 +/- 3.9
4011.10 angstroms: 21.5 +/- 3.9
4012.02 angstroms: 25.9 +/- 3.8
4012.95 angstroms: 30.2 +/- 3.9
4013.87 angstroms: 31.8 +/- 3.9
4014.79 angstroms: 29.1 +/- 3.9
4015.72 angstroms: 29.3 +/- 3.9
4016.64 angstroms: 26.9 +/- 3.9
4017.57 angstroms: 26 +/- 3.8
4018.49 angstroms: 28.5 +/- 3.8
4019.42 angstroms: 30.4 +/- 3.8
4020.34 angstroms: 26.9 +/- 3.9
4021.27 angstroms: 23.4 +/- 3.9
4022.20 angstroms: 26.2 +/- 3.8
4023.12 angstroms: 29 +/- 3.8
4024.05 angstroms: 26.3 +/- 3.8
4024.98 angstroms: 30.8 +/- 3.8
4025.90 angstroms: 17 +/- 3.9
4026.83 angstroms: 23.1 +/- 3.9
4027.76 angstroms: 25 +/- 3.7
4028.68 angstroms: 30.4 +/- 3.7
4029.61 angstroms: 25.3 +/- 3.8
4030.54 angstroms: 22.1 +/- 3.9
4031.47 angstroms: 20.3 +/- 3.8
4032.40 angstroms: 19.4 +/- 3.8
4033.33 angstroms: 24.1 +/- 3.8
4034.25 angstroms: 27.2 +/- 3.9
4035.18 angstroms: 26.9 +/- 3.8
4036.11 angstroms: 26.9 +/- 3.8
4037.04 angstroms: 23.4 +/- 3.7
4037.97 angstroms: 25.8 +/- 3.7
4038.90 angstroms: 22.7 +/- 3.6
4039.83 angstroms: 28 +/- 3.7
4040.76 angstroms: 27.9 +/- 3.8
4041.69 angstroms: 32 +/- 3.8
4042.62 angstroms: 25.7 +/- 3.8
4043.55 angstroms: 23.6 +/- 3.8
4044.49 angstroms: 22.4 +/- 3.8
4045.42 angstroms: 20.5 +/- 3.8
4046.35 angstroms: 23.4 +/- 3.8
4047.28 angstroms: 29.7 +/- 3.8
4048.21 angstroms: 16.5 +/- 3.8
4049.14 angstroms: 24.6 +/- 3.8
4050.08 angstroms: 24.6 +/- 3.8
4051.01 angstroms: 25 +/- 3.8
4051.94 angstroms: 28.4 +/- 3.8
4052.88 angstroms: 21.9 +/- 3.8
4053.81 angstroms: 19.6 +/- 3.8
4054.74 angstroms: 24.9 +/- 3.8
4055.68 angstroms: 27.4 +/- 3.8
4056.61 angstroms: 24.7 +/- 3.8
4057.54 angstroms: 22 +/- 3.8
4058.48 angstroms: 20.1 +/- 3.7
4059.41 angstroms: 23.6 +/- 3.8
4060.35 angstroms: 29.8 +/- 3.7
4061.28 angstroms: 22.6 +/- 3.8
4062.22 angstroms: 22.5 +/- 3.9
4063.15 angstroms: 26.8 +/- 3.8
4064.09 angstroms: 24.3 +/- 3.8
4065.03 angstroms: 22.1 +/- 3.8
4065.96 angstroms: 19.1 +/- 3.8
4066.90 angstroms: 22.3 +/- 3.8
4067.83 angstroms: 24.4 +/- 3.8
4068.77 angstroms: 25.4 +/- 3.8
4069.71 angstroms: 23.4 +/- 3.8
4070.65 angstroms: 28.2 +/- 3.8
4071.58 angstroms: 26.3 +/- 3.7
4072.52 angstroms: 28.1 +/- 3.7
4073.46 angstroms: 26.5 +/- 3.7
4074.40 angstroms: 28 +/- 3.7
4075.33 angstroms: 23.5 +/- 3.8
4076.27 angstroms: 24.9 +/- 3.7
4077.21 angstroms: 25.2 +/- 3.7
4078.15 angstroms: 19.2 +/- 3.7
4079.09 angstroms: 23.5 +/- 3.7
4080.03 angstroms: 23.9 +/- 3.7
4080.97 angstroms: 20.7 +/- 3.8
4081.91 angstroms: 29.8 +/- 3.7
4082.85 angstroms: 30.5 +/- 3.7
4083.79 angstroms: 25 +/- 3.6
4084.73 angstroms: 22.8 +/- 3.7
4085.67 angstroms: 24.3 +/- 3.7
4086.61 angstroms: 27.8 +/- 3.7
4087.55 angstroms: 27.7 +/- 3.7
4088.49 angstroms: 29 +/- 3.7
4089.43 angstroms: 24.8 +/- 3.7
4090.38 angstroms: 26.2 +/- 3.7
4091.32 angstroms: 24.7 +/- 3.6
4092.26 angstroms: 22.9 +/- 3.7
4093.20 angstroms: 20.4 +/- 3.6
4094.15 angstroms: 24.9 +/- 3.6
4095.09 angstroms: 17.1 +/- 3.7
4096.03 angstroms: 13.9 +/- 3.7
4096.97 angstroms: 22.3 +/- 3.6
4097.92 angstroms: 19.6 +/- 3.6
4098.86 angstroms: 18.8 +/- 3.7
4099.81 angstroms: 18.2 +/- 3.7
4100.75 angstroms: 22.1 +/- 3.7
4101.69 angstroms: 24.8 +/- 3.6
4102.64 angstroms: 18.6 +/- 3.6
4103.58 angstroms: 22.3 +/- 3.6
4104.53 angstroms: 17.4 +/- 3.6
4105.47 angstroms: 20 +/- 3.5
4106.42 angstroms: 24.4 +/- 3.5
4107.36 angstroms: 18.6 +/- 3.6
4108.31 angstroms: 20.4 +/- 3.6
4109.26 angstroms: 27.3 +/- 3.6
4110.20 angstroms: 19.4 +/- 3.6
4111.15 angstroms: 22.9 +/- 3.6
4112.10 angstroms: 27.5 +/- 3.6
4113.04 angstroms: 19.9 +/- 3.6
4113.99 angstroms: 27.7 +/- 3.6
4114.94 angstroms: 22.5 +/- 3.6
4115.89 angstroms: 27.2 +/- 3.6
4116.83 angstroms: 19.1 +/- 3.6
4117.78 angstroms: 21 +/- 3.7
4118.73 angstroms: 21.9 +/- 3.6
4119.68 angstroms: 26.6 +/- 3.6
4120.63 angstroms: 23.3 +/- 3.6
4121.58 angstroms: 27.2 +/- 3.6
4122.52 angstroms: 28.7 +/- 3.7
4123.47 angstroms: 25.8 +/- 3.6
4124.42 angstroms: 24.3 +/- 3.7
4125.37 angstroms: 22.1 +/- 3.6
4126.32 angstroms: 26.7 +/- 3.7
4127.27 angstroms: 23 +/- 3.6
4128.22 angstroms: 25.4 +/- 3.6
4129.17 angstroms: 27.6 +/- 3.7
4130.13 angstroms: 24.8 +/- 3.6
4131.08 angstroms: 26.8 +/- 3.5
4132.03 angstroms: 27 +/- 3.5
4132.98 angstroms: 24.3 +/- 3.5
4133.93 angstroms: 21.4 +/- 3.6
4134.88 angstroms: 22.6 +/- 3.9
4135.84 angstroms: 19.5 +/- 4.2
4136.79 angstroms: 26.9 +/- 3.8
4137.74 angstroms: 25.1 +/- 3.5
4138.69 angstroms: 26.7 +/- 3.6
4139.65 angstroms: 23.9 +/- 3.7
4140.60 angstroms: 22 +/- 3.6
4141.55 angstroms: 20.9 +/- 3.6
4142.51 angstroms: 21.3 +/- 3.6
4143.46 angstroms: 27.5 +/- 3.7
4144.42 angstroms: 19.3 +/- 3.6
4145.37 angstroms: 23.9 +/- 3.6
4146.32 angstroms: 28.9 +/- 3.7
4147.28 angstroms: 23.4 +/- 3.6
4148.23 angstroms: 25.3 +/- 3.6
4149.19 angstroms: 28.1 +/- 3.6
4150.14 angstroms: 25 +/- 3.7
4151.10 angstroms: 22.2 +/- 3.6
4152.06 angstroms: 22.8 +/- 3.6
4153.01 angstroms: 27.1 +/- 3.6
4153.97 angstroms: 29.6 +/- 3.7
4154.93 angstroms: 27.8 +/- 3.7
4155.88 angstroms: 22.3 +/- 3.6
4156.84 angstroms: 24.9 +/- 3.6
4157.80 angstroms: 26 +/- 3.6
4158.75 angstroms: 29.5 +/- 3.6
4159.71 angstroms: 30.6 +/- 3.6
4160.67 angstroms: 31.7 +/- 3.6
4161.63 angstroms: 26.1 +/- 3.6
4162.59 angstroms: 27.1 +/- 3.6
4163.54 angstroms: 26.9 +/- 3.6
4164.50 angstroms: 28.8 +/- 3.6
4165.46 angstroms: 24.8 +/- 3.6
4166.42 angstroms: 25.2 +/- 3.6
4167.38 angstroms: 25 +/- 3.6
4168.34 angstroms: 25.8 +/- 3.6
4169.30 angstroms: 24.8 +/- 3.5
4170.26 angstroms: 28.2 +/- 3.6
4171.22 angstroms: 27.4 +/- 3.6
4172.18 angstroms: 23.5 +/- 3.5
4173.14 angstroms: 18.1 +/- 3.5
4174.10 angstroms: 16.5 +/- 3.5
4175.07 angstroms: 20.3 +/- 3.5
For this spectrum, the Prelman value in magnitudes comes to -0.21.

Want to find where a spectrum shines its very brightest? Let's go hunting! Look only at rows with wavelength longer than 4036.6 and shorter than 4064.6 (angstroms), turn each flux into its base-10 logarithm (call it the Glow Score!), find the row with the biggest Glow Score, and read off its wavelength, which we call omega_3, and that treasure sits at 4041.69 angstroms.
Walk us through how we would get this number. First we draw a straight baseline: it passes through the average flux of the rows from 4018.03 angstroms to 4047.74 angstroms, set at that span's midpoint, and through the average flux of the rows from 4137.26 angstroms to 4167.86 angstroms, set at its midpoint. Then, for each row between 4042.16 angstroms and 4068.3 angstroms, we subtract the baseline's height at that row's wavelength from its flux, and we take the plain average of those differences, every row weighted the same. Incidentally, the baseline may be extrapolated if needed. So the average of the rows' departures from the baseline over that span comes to -1.8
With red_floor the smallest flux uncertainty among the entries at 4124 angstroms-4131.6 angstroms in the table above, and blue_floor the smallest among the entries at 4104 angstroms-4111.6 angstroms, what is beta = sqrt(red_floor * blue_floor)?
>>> 3.50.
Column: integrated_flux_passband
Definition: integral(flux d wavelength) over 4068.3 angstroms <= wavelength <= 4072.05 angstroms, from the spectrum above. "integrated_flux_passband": 96.8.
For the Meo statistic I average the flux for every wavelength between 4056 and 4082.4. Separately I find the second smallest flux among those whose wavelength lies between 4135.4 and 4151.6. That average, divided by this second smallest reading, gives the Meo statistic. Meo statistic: 1.25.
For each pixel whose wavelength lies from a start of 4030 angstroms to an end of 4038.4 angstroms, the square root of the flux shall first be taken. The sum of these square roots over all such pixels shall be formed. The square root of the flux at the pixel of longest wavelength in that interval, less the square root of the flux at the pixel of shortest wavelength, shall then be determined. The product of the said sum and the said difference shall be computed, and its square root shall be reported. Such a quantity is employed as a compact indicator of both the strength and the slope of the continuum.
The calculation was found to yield 4.1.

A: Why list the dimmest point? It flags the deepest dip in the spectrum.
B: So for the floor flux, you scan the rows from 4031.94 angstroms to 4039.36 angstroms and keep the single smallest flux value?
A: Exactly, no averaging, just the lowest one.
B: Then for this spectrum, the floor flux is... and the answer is 19.4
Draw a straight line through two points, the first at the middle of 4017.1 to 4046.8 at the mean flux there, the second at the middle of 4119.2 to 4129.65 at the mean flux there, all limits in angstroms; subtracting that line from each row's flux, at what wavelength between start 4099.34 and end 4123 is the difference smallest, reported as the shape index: 4104.53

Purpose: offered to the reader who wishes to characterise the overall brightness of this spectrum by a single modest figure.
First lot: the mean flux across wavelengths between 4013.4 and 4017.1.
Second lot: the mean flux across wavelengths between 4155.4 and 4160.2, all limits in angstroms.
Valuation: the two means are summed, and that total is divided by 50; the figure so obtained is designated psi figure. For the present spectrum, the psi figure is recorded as 1.12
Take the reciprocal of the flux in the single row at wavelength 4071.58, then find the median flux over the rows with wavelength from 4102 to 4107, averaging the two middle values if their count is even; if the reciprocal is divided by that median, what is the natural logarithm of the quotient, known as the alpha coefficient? -6.27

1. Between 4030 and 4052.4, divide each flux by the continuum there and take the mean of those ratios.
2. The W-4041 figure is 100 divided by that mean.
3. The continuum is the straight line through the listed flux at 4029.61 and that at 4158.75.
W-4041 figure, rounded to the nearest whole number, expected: 104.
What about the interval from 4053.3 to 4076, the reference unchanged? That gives 108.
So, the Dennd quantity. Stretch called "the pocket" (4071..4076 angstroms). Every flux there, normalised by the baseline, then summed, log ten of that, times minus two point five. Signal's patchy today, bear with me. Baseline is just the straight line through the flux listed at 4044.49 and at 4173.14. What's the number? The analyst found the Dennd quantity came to -2.0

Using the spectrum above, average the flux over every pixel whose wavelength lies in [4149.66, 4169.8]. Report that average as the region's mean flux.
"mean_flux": 26.4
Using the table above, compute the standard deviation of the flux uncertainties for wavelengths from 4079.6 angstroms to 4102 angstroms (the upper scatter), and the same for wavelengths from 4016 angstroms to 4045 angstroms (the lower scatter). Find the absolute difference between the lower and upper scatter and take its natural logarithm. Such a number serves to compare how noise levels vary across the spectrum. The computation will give -3.92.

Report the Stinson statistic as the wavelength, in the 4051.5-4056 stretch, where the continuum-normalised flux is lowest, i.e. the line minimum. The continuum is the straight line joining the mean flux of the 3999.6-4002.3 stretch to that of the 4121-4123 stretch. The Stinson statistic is 4053.81 angstroms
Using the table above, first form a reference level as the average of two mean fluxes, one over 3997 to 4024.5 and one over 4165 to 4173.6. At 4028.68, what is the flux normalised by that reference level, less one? 0.20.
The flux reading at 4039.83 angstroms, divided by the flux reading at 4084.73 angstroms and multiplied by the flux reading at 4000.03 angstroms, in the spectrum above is 31.8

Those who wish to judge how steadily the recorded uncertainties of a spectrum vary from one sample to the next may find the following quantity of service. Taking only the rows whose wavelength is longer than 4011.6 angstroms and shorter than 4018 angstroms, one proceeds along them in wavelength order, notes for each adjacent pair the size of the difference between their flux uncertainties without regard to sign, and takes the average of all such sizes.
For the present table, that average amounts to 0.033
